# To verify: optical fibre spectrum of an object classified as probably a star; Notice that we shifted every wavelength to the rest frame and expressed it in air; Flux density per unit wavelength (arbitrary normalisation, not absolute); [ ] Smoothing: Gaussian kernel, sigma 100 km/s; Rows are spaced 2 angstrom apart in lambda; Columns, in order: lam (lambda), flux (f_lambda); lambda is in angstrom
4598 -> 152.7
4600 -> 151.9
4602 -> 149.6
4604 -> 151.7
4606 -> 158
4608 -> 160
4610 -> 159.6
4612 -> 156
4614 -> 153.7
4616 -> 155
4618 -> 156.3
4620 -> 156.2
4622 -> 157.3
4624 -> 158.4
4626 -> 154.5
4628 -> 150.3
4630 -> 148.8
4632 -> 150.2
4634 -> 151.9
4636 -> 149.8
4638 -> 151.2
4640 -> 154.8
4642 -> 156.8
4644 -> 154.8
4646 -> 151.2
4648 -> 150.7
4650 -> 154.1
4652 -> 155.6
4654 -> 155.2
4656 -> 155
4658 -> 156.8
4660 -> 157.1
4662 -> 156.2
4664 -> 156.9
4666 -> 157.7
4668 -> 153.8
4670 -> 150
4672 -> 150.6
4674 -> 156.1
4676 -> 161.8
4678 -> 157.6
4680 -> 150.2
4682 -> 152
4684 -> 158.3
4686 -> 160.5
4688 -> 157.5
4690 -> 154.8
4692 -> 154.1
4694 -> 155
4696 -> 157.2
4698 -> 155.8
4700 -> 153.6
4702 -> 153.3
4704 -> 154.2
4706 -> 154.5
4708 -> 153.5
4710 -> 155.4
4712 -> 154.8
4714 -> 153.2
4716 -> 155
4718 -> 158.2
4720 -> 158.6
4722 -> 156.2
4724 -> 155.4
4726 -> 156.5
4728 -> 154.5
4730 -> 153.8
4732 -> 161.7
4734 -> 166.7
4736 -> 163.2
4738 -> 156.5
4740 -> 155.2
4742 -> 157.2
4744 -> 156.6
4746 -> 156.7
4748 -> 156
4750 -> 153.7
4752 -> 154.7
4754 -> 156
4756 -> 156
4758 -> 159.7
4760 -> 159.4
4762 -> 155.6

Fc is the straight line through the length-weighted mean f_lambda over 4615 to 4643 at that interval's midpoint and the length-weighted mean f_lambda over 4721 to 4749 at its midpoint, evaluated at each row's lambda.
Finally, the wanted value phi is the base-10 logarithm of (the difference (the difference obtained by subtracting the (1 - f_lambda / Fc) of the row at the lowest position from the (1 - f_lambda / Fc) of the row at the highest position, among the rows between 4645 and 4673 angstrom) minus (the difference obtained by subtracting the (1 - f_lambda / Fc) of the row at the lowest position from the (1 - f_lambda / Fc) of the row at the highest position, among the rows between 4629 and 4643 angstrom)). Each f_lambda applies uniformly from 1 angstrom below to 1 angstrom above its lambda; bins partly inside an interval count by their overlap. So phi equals -1.23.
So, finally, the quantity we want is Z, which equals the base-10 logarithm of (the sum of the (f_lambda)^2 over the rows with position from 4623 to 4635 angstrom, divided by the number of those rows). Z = 4.37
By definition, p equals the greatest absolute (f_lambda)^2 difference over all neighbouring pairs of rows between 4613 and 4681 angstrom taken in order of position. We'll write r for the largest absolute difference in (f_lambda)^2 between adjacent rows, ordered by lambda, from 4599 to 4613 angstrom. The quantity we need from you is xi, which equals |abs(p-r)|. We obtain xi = 327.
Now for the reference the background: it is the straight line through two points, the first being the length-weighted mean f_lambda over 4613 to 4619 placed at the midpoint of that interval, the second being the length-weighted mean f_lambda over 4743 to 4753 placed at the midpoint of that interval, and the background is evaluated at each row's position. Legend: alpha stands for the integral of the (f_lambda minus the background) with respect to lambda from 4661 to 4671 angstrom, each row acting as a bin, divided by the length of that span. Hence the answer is -0.3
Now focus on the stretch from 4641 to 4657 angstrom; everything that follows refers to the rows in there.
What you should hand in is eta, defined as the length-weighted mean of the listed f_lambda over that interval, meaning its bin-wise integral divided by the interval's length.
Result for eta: 154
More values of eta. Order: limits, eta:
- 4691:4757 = 156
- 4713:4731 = 156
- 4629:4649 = 152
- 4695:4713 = 155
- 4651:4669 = 156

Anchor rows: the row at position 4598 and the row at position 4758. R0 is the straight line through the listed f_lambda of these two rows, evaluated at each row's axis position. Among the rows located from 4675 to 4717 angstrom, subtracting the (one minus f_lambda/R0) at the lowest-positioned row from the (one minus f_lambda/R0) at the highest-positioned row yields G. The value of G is 0.05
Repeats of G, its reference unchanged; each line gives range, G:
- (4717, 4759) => 0.00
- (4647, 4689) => -0.03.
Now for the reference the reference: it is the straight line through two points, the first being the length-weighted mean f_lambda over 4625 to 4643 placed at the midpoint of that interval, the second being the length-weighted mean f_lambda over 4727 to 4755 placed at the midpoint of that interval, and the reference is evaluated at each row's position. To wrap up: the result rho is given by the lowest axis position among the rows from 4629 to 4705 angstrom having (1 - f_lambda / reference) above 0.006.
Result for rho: 4630 angstrom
